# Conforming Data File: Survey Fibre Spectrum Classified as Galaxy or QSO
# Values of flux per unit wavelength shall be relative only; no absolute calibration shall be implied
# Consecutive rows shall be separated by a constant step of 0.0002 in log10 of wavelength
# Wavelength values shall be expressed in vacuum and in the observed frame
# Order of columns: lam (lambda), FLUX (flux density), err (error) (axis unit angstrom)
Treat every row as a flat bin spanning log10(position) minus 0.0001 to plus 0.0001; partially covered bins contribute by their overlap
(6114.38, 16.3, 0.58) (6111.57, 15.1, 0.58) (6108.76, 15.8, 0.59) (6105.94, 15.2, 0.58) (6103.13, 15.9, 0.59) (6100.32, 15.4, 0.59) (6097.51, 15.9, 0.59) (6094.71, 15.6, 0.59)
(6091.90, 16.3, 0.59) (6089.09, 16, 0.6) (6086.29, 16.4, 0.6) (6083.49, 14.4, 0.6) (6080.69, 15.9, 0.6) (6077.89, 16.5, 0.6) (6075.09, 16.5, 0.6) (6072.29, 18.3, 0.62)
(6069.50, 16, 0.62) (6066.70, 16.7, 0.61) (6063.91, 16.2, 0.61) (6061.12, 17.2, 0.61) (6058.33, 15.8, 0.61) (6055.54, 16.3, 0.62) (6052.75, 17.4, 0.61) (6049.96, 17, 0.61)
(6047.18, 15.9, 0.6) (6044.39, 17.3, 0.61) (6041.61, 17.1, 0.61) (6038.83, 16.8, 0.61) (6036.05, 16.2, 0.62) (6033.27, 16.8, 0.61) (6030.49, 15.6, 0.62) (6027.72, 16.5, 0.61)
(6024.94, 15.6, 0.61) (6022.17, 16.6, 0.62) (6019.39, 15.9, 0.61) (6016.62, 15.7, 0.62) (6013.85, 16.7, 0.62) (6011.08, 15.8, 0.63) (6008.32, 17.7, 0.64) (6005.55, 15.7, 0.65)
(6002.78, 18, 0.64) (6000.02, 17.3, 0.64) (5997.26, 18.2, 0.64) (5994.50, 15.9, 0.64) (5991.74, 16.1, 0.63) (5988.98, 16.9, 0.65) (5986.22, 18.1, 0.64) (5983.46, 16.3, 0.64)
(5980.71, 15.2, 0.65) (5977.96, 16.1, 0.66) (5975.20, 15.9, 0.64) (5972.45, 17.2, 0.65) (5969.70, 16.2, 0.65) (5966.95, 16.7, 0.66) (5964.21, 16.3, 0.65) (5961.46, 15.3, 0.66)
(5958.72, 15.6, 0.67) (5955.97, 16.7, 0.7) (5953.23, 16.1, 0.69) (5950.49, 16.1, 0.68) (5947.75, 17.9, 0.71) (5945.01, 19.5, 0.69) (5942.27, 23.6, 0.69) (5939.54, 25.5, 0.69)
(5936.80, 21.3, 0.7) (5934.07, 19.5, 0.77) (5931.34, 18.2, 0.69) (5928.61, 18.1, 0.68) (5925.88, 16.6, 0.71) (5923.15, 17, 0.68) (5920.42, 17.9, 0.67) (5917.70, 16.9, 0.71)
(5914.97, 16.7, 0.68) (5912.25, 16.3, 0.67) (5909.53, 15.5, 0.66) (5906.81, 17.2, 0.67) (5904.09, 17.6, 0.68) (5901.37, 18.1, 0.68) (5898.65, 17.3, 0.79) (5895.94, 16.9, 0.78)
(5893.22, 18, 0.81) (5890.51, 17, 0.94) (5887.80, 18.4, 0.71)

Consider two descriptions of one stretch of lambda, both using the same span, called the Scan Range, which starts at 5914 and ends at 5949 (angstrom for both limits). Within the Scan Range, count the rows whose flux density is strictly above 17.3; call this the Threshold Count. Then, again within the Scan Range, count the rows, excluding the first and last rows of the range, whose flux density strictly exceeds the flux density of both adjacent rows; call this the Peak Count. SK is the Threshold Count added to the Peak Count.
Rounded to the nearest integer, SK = 11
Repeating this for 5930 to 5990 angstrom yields 14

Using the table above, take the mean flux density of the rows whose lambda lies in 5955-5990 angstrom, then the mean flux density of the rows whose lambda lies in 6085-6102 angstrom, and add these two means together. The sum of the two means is 32.3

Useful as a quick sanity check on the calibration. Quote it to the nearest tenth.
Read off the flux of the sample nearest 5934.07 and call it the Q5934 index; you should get 19.5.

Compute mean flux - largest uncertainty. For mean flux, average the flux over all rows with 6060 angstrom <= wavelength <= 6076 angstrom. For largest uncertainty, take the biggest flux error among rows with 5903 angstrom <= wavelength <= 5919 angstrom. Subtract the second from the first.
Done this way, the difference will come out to 16.1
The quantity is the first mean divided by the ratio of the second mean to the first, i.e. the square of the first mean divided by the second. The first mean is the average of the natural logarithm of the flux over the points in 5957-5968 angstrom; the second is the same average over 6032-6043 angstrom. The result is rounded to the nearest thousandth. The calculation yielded 2.725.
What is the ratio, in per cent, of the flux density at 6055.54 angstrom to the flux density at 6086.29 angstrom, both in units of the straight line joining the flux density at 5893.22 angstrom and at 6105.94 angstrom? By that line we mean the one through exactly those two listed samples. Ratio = 97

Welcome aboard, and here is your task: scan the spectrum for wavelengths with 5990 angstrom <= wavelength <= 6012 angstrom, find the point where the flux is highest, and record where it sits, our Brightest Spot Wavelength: 5997.26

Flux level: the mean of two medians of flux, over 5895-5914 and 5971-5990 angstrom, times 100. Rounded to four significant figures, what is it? 1675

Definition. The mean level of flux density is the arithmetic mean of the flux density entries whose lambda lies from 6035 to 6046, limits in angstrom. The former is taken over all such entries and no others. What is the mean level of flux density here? 16.9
